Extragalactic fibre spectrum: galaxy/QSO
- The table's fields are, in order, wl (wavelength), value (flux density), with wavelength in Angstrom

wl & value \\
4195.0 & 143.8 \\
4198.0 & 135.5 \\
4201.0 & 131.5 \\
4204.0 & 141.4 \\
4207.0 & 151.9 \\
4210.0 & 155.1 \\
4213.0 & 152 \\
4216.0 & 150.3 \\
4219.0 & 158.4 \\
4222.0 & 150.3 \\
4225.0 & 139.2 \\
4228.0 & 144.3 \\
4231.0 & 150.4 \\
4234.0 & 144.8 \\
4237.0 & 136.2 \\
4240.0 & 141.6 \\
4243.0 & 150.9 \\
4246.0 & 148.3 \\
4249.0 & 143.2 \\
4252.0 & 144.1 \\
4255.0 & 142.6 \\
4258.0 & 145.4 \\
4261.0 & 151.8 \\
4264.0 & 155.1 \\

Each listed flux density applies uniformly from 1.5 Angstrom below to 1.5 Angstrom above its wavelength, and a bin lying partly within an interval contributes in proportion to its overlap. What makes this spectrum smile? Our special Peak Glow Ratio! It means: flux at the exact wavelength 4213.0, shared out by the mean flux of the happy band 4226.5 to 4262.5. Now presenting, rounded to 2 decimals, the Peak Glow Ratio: 1.05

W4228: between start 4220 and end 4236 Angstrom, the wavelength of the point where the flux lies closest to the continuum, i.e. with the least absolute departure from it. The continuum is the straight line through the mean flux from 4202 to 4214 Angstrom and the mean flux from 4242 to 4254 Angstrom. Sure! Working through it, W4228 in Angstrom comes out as 4222.0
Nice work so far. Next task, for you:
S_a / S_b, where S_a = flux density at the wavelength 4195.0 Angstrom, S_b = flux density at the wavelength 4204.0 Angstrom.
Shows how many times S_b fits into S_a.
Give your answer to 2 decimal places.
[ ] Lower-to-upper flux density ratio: 1.02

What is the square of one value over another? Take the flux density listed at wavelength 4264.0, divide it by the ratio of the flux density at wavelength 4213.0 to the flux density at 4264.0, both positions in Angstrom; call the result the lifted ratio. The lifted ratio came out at 158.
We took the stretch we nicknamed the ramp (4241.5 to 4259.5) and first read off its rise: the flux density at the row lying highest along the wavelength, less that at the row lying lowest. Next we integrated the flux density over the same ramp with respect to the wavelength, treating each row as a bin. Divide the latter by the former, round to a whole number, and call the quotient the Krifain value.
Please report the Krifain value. -477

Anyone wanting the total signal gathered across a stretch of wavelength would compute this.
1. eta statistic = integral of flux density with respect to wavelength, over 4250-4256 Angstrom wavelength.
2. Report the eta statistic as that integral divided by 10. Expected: 86.0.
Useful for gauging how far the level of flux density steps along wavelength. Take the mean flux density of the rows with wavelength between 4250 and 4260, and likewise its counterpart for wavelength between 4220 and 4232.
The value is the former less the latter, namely -2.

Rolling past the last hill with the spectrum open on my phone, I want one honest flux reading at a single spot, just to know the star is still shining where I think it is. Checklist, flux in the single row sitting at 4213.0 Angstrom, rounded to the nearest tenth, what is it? 152.0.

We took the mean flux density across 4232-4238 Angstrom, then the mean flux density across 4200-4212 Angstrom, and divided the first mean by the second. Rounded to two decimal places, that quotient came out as 0.97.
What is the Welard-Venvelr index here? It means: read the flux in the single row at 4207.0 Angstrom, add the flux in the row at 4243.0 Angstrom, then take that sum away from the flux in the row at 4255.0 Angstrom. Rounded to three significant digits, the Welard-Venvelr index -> -160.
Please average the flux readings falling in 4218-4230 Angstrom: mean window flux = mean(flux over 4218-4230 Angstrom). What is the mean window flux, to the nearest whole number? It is 148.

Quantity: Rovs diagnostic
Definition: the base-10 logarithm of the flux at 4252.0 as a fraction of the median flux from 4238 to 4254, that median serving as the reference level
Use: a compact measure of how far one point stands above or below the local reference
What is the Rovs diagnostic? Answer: 0.00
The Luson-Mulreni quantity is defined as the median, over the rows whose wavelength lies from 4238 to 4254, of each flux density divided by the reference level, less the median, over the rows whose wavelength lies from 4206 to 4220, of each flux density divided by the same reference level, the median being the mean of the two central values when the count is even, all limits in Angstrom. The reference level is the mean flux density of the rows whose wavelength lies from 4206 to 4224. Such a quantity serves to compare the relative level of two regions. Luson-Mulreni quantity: -0.052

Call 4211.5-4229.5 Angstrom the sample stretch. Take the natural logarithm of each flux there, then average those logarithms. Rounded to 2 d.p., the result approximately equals 5.00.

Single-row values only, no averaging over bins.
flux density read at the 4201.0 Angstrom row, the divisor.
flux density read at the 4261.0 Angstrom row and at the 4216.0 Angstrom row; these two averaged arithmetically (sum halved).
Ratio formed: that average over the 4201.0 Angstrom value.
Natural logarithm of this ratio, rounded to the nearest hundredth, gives 0.14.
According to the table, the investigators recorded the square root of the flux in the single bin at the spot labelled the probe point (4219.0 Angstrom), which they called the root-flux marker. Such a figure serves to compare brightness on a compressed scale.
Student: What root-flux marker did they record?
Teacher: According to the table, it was 12.6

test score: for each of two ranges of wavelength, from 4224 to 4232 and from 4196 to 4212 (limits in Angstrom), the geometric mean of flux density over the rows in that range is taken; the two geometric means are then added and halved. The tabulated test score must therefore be 144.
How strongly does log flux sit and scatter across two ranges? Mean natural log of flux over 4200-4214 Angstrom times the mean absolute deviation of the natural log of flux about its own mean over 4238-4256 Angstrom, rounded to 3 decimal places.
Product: 0.102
